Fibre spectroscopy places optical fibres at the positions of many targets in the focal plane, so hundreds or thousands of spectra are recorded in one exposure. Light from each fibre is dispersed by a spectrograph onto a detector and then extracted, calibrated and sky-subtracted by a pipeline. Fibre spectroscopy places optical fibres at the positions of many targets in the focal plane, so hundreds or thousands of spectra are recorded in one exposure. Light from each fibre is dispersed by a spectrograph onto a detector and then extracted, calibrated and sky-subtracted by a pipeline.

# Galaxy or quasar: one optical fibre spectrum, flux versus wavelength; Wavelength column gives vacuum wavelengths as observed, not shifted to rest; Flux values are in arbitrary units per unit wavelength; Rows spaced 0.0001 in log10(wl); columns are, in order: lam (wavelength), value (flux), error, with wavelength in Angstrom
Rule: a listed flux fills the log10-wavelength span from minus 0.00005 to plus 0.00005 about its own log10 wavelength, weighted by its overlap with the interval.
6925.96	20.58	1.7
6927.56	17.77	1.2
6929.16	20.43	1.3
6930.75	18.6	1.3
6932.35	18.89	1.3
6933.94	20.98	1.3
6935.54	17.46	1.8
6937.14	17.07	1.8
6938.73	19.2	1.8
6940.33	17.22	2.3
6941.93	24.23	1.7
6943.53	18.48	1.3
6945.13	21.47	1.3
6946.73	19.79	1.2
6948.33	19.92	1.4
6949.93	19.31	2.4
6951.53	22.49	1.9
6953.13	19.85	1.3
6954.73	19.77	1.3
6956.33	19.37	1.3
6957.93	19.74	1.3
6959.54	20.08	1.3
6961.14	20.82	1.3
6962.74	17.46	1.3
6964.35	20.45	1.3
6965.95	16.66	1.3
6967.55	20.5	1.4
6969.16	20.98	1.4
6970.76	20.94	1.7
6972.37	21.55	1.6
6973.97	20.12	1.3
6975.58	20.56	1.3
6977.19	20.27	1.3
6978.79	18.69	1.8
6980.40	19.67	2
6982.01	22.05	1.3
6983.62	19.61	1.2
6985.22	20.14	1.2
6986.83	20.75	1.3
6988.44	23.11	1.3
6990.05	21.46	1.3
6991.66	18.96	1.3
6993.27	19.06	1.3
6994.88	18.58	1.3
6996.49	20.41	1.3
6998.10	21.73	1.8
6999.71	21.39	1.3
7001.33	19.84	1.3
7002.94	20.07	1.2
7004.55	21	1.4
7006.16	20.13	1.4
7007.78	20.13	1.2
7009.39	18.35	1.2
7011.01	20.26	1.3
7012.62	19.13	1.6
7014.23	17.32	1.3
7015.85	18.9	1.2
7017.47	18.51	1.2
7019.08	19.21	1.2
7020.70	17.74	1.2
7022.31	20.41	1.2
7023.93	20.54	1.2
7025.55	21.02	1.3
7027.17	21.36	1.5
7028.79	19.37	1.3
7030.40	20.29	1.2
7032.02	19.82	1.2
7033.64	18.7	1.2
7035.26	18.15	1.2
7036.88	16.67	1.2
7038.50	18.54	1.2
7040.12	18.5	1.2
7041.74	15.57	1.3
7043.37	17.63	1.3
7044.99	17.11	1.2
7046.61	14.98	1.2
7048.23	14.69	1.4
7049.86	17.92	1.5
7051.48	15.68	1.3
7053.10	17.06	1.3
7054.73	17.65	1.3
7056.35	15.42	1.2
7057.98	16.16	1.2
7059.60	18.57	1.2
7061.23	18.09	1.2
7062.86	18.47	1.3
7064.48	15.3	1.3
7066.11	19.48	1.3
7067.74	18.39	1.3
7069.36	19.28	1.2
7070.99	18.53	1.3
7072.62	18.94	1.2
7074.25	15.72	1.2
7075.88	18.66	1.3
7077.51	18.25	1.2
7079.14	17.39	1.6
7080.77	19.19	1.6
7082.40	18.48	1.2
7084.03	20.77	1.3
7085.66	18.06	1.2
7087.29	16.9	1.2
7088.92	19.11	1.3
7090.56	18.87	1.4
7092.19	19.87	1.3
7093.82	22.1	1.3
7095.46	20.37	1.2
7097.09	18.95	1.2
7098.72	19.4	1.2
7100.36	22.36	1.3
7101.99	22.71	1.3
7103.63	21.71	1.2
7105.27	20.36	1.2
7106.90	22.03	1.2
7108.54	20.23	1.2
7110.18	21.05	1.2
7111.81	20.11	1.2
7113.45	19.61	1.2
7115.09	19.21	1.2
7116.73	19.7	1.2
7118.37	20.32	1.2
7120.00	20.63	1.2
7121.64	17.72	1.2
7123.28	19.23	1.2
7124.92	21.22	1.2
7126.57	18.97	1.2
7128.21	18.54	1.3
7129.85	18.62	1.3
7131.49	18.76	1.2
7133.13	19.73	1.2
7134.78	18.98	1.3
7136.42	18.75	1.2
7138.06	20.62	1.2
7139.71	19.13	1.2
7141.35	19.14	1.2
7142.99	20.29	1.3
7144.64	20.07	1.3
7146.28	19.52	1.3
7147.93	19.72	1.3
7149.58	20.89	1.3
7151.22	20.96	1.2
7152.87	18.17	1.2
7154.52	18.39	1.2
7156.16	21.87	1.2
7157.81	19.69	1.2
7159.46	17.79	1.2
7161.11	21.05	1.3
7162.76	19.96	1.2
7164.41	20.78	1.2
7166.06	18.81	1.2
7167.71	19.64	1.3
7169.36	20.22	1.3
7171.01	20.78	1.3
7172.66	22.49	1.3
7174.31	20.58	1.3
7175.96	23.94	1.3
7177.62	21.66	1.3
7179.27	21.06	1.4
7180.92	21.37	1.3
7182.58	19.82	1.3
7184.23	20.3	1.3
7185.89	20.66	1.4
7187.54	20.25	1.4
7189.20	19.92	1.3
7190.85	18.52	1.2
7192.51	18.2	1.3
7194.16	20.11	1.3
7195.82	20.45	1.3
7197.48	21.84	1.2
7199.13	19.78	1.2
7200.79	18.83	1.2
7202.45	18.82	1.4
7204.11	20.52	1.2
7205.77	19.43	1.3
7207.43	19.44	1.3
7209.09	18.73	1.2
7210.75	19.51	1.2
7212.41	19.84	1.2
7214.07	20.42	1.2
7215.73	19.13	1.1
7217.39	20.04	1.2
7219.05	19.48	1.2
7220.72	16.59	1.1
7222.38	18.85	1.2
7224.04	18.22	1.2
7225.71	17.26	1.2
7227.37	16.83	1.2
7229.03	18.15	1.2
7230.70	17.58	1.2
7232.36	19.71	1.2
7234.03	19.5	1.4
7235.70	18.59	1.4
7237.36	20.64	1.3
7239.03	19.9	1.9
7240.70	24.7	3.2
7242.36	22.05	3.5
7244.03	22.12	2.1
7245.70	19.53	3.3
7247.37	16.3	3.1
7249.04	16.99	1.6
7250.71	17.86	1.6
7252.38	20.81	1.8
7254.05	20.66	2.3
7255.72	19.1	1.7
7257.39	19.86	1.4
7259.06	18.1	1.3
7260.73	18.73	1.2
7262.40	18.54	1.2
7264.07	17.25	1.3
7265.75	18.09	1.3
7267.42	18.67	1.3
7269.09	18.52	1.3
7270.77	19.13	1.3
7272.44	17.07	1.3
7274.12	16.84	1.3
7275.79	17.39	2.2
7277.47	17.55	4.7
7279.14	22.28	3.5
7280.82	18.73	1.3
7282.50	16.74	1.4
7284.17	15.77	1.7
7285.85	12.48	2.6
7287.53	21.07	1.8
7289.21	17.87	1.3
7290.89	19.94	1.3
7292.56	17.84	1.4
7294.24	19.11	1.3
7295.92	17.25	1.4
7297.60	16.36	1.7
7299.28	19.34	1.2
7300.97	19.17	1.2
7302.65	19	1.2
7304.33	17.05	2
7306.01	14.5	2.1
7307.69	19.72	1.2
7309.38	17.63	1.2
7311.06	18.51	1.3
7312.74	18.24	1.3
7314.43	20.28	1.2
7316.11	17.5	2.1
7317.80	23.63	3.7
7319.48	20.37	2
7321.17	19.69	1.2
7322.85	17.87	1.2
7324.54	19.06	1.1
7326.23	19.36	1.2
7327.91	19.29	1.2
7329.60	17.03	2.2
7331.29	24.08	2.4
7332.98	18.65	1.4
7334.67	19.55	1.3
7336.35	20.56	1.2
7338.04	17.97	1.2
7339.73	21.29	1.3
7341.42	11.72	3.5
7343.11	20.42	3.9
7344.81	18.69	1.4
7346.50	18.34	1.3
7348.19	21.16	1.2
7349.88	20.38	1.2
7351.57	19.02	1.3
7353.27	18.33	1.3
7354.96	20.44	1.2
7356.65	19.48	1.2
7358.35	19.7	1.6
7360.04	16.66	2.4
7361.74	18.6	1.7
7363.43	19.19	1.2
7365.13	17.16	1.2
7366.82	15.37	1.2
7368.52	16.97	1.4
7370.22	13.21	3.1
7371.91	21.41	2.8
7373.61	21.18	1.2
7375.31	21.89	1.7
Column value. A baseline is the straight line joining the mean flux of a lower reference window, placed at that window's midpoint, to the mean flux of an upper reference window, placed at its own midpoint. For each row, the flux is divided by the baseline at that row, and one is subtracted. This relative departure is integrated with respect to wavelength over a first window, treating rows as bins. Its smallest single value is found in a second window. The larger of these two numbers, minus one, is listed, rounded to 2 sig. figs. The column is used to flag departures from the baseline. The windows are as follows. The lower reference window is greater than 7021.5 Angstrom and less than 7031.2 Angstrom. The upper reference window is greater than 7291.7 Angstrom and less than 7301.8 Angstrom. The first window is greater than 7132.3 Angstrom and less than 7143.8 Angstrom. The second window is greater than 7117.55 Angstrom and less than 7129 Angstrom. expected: -1.0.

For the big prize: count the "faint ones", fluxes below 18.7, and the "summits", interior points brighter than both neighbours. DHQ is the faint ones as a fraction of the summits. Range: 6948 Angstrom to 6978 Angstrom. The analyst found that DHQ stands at 0.3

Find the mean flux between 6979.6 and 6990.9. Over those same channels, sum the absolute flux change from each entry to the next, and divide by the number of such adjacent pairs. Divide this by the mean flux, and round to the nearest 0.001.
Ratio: 0.079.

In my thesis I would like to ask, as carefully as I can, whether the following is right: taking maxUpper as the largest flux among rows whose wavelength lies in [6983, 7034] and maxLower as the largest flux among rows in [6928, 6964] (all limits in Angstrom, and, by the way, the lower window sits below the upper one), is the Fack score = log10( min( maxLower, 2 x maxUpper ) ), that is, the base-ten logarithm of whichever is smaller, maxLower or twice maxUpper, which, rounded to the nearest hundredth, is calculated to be 1.38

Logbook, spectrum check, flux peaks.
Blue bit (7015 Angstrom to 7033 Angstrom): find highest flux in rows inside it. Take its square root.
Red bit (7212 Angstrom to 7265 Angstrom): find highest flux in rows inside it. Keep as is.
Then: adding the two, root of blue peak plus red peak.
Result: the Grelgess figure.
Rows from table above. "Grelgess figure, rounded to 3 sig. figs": 29.3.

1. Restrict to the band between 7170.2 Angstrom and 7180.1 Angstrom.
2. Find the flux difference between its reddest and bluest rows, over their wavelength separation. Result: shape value 0.03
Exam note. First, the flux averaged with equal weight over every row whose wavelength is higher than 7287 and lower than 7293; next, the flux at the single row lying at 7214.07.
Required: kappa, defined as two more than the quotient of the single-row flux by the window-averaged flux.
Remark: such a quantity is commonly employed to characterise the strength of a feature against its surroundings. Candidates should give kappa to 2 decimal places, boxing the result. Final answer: 3.06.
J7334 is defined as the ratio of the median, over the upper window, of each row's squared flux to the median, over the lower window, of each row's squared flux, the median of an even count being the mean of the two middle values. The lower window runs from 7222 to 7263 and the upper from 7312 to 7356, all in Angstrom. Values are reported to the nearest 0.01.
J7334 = 1.05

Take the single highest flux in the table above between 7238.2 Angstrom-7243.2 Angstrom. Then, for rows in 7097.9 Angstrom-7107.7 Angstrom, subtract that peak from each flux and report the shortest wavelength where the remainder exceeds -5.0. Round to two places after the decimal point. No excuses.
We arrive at 7100.36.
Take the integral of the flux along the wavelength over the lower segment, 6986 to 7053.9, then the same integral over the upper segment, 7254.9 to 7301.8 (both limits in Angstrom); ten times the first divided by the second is 15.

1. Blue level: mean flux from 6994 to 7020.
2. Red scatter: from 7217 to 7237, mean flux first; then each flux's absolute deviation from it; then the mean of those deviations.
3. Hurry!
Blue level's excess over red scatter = 18.7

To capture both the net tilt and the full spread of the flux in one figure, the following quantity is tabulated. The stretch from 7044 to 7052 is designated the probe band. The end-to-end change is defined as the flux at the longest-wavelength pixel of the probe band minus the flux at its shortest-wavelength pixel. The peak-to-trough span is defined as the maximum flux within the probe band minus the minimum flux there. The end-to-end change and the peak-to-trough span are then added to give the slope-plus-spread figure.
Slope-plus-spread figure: 1.8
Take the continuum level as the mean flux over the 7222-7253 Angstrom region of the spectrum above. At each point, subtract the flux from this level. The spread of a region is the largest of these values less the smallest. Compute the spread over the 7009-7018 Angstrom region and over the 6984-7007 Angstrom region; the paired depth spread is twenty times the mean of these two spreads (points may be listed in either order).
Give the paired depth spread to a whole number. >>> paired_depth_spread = 75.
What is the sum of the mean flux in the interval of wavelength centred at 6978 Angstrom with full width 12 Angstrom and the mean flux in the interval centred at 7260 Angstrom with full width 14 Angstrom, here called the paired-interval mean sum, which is 39.1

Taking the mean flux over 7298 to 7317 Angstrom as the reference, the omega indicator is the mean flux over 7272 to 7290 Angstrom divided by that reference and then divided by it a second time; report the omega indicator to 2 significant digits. 0.053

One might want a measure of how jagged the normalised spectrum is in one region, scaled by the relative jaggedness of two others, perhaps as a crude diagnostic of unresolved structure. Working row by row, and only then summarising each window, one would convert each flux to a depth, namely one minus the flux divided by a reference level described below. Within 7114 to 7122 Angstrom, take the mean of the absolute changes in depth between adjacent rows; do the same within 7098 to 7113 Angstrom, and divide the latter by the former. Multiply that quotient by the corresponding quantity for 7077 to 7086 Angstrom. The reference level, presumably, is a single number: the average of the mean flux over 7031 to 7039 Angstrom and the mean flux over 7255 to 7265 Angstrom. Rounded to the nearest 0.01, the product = 0.11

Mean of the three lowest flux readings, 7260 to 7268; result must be 18.0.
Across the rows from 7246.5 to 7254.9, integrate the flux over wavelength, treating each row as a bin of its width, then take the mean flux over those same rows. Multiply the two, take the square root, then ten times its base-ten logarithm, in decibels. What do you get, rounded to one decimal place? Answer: 17.3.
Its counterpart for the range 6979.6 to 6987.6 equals 17.6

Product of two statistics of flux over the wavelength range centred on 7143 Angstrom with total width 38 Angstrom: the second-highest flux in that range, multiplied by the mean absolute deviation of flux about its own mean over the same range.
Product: 19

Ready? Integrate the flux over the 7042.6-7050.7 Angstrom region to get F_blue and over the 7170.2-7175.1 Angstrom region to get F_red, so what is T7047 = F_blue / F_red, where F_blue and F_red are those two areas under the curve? 1.3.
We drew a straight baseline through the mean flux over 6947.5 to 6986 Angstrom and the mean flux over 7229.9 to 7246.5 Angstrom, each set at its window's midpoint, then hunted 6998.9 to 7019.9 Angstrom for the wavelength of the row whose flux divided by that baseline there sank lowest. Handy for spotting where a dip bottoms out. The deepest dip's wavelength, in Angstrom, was 7014.23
